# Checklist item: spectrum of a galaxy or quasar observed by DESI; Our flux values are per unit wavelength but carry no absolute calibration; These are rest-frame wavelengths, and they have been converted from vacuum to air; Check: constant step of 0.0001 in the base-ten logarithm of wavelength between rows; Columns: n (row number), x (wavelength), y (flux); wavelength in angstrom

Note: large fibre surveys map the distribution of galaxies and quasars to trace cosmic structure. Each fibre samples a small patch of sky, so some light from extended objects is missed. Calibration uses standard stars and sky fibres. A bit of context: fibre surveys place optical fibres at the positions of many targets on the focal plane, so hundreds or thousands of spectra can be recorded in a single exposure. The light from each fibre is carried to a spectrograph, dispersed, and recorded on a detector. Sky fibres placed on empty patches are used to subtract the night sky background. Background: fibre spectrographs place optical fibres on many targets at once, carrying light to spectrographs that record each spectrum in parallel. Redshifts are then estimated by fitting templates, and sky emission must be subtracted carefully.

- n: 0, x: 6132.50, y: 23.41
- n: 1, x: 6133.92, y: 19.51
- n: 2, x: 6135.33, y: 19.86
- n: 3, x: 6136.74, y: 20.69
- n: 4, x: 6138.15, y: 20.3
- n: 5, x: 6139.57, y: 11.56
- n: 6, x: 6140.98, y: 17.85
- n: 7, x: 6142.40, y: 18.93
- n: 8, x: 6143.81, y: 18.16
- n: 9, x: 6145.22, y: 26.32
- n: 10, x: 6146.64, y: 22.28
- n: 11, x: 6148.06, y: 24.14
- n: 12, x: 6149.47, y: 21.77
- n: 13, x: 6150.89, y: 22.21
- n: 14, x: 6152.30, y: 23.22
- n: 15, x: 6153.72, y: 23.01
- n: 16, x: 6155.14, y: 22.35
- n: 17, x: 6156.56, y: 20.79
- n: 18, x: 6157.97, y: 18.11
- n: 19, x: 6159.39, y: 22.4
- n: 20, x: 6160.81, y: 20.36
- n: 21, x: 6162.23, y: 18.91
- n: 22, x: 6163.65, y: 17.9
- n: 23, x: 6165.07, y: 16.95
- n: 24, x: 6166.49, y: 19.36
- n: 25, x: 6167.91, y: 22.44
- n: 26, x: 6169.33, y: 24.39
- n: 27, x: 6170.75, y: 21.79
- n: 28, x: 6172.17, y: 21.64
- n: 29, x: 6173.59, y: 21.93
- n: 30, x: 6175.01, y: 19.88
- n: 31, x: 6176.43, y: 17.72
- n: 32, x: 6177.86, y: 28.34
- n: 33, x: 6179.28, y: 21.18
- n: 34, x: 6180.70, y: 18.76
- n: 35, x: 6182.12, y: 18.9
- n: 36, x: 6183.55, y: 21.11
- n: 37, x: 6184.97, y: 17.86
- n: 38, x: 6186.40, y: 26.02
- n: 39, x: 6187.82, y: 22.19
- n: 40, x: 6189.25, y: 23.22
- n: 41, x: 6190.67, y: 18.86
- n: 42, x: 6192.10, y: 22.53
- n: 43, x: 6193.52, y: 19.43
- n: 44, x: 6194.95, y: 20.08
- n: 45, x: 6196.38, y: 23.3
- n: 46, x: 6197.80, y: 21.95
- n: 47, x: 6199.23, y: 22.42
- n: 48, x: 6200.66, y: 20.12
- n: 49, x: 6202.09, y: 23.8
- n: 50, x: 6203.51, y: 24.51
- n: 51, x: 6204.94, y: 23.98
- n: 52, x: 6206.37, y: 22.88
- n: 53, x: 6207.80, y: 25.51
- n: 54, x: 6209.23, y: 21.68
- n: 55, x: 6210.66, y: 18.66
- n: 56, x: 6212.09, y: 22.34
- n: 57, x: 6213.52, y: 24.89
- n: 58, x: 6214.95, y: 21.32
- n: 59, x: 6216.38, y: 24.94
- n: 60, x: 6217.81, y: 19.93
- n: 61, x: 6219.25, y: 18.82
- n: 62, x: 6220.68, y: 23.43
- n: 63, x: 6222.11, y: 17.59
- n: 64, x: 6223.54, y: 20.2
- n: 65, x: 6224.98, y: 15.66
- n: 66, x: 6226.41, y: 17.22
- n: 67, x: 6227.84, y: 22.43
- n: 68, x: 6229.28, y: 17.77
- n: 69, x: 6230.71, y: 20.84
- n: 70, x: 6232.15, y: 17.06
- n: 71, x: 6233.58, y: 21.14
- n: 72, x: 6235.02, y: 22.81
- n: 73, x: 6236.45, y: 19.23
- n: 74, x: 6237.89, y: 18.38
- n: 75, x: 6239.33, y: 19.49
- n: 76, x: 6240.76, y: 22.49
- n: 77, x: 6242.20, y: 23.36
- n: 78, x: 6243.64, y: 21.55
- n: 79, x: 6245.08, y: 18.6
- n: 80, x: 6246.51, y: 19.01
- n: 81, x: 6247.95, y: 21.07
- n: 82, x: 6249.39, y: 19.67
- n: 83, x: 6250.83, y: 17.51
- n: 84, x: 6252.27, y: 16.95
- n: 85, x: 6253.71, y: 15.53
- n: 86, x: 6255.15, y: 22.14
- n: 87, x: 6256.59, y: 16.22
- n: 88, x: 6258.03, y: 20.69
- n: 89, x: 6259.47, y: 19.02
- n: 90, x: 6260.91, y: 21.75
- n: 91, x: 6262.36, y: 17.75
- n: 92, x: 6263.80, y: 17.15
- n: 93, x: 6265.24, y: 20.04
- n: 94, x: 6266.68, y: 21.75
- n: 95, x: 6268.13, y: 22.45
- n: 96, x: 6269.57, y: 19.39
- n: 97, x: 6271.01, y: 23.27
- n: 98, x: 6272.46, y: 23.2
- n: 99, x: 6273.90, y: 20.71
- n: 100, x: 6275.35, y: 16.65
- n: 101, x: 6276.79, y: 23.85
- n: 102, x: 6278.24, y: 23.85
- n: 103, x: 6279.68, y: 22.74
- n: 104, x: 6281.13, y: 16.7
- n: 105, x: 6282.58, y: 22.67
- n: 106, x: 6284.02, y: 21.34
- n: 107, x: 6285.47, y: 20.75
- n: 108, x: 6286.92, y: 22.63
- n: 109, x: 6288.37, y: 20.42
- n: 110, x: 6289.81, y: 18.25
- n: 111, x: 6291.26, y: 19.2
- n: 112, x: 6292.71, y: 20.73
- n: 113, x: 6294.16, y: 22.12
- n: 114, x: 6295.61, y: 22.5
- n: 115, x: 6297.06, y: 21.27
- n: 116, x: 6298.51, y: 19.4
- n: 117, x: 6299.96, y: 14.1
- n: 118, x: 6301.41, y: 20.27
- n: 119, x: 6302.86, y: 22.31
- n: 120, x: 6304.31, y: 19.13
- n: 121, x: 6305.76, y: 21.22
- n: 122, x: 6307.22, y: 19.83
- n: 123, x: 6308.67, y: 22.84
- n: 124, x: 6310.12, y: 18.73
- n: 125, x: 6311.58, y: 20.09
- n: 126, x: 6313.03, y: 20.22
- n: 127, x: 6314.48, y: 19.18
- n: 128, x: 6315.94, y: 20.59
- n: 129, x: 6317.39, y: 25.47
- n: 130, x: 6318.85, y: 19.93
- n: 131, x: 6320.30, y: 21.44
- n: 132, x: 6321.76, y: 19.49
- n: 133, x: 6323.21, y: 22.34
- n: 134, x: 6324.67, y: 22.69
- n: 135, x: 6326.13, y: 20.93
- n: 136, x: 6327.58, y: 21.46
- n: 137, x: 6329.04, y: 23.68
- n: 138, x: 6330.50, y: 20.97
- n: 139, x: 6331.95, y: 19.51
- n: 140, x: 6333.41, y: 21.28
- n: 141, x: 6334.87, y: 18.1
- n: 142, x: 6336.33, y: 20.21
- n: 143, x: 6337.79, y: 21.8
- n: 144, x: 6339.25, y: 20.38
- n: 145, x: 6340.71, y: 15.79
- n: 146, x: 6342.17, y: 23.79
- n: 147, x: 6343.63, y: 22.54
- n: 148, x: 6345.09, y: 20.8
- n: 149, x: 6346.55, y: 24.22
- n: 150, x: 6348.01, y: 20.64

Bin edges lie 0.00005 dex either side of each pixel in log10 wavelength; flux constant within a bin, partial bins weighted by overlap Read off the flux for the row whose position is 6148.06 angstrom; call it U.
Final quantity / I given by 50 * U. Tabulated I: 1207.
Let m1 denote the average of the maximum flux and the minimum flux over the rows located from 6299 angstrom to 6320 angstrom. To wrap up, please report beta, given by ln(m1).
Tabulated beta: 2.98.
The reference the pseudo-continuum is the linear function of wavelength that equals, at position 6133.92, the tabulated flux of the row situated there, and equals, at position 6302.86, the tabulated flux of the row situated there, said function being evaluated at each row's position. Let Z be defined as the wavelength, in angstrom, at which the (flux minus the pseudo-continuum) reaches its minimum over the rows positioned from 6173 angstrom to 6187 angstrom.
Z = 6184.97 angstrom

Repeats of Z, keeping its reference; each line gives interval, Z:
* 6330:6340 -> 6334.87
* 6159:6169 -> 6165.07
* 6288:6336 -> 6299.96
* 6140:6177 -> 6165.07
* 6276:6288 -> 6281.13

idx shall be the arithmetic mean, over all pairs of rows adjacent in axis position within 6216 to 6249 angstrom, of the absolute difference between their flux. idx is 2.93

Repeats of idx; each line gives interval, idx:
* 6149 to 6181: 2.33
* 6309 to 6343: 2.38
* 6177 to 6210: 2.72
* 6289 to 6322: 2.38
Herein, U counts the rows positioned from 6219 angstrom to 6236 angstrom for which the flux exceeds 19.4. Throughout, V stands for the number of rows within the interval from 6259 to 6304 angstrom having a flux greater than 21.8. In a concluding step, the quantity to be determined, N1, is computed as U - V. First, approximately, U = 6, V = 11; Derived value -5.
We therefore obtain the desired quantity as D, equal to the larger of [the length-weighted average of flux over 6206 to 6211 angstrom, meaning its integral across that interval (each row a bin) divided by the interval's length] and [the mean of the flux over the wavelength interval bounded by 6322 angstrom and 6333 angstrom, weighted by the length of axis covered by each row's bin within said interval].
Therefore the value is 22.4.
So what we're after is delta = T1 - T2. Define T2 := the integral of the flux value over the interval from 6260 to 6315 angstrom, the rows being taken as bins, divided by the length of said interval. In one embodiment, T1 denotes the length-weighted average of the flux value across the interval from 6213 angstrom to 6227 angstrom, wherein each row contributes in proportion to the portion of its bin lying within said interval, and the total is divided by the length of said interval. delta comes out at -0.2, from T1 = 20.4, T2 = 20.5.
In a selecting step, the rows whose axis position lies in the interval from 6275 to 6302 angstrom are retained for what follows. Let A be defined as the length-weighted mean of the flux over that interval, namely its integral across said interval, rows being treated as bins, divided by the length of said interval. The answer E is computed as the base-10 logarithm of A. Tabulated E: 1.31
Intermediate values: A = 20.6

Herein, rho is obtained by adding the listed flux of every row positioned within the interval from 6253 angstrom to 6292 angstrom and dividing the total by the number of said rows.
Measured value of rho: 20.4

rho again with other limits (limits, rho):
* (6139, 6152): 20.4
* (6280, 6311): 20.3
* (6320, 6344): 21.0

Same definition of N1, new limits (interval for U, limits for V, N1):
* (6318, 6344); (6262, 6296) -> 6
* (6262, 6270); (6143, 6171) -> -7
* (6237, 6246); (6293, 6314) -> 0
